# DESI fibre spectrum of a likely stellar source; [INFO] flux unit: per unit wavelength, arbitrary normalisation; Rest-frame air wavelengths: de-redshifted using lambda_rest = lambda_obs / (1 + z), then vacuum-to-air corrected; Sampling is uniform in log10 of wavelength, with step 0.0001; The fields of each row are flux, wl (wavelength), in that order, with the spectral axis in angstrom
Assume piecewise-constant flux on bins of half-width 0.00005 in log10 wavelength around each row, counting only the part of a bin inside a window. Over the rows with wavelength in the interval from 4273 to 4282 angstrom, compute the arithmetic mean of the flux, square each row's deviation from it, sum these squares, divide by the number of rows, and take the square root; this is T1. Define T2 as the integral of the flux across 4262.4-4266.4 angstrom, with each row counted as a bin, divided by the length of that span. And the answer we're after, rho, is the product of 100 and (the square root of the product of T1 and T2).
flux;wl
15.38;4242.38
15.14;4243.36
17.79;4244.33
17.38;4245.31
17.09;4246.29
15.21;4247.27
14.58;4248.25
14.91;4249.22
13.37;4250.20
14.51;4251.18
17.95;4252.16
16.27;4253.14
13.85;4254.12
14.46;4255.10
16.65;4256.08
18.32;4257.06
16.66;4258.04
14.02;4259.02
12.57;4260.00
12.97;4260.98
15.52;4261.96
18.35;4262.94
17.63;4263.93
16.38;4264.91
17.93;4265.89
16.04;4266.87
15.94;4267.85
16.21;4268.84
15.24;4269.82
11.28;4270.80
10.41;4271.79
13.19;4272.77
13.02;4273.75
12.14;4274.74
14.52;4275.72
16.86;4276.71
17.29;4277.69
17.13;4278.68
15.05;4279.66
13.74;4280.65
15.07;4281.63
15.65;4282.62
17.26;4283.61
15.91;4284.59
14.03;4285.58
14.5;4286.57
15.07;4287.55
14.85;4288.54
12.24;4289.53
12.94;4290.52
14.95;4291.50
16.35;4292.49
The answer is 552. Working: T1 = 1.7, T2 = 17.5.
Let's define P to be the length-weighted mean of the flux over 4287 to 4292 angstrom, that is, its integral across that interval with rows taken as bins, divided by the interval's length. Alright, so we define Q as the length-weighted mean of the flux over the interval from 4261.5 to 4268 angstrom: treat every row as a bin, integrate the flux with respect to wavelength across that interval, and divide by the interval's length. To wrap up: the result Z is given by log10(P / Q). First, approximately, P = 14.0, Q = 16.9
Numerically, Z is -0.08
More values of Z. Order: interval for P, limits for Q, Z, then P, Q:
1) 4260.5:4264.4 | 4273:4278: 0.04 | 16.1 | 14.6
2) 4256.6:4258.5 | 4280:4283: 0.07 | 17.5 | 14.8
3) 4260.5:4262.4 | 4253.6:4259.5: -0.04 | 14.2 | 15.7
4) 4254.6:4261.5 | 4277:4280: -0.04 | 15.1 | 16.6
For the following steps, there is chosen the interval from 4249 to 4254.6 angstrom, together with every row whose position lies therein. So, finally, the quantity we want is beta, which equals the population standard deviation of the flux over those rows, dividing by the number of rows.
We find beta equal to 1.6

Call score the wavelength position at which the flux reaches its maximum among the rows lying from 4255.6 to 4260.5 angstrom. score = 4257.06 angstrom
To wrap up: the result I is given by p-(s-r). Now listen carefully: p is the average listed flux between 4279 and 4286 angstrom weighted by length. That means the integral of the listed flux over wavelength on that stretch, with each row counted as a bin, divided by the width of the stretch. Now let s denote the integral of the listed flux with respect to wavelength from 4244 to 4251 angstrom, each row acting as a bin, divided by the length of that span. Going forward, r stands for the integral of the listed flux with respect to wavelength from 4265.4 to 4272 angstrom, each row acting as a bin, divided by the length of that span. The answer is 14.6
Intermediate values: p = 15.3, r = 14.9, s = 15.7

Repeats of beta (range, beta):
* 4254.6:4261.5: 2.0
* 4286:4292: 1.1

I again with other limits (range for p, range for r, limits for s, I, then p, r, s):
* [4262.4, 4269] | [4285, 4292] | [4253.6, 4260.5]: 15.8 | 16.9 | 14.1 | 15.2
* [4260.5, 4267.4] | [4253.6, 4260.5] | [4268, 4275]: 18.4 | 16.4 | 15.2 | 13.2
